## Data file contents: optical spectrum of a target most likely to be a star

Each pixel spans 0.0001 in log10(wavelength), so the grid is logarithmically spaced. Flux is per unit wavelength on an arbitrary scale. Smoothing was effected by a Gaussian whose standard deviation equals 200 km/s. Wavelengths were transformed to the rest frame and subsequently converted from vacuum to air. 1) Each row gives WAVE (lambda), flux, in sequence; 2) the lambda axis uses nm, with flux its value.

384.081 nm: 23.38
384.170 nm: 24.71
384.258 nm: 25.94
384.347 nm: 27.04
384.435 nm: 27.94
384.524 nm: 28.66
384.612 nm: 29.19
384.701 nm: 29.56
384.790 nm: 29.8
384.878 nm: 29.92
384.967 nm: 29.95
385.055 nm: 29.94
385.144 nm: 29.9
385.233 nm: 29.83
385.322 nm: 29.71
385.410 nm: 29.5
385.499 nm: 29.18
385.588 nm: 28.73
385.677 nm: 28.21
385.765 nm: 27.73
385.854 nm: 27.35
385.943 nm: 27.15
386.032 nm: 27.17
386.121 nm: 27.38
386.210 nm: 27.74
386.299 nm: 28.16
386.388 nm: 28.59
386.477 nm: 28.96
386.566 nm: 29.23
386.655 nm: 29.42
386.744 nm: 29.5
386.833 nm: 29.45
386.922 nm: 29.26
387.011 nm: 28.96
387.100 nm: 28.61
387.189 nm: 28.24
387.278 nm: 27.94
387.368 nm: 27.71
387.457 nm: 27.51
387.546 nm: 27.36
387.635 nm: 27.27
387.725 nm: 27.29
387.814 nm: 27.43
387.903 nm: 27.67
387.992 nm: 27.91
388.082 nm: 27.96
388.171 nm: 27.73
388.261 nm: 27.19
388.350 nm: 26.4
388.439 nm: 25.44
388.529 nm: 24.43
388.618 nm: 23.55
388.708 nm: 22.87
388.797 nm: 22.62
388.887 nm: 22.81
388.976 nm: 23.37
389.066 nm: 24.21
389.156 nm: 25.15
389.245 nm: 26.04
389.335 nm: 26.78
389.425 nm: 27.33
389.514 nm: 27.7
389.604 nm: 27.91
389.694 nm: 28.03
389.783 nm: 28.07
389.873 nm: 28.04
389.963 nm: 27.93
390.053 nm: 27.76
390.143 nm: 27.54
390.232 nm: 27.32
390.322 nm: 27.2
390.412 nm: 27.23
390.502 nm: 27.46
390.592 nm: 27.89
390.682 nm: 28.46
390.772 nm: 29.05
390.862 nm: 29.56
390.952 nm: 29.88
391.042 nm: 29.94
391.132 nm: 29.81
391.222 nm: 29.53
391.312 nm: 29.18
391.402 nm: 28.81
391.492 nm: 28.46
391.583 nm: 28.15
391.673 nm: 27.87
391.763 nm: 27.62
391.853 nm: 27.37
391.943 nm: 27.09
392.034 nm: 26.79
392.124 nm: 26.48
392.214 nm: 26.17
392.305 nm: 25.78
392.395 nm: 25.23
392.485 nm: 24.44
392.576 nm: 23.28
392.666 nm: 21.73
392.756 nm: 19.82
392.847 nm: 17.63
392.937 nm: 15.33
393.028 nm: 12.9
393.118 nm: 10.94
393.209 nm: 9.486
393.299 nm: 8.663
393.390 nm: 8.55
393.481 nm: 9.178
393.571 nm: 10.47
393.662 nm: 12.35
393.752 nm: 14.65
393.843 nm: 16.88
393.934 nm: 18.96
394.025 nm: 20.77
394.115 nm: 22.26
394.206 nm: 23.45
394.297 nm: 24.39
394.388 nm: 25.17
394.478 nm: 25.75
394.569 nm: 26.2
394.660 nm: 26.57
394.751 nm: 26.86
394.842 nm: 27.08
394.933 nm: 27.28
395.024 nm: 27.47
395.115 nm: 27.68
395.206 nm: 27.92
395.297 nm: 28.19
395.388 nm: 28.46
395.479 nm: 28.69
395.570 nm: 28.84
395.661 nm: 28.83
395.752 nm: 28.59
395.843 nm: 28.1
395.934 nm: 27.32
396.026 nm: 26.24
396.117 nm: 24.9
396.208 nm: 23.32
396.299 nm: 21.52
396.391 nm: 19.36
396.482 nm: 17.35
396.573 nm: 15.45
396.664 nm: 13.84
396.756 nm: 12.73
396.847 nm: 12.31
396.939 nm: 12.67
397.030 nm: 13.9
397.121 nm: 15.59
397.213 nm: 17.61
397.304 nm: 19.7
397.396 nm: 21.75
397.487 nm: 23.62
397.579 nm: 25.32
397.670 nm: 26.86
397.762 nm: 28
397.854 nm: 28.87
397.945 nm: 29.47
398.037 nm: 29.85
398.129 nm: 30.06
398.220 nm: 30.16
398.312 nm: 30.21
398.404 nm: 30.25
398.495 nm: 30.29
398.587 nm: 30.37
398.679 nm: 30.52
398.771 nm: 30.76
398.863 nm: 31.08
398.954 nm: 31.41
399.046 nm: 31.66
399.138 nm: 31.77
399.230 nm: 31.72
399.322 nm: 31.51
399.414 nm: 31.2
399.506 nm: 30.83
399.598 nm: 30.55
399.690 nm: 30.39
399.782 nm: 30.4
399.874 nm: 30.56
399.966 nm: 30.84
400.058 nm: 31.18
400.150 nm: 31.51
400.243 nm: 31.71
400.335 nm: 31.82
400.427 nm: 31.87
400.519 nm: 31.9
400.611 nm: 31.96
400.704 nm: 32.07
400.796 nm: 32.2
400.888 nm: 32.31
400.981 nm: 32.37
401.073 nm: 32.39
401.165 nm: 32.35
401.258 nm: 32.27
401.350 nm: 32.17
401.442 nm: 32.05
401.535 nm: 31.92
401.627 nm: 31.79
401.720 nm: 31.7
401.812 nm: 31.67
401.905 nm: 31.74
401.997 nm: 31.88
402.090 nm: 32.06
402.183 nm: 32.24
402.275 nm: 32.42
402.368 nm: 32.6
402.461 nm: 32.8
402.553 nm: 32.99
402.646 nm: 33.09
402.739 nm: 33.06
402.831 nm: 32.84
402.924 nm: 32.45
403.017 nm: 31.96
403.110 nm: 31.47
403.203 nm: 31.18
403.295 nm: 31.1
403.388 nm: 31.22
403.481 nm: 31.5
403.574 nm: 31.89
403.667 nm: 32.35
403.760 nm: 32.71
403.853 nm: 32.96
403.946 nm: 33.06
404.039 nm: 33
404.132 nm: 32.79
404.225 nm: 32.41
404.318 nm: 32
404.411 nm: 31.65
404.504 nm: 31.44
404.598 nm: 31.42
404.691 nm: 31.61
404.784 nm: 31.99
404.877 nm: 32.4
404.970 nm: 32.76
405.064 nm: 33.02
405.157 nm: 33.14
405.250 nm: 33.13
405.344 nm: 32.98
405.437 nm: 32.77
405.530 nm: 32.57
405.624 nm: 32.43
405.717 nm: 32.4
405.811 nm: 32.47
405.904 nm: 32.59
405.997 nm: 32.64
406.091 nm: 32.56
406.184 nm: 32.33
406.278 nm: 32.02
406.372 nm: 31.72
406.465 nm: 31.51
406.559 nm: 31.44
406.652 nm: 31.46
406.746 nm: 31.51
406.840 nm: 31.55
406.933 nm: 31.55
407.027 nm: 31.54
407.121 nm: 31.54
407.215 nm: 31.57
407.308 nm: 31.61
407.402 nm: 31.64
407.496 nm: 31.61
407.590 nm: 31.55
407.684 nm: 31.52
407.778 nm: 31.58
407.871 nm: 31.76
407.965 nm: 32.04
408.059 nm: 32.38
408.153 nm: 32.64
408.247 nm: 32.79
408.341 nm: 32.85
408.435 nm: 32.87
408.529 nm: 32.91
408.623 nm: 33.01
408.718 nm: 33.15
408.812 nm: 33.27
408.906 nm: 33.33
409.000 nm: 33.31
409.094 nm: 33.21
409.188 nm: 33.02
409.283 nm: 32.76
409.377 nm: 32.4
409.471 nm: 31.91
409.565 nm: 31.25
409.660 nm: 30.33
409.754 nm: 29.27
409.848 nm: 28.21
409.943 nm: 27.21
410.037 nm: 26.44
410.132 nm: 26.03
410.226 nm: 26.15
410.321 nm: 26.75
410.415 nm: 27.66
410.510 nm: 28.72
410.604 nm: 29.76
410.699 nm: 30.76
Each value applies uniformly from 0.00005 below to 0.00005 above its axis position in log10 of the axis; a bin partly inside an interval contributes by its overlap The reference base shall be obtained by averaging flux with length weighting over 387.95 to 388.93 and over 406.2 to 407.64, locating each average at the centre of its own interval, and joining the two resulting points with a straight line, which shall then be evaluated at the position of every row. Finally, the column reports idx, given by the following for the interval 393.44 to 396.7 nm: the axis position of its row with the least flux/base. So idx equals 393.481 nm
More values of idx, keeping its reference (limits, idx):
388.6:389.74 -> 388.797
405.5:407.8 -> 407.684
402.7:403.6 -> 403.295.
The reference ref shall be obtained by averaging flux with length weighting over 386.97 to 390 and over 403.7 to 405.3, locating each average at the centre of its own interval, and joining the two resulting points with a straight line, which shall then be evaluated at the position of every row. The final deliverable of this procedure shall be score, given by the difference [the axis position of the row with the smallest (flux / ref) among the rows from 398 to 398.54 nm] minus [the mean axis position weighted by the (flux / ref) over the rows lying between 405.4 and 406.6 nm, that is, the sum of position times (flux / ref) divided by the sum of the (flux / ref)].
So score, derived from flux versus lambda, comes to -7.96 nm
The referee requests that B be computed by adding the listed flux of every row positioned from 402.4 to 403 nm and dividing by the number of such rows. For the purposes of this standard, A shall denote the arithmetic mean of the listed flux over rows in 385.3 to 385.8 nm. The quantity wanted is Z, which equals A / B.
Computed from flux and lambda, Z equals 0.88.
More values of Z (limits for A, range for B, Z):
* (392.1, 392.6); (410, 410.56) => 0.94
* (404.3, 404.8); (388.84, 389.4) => 1.28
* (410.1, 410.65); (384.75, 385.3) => 0.92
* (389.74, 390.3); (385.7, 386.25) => 1.01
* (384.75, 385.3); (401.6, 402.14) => 0.94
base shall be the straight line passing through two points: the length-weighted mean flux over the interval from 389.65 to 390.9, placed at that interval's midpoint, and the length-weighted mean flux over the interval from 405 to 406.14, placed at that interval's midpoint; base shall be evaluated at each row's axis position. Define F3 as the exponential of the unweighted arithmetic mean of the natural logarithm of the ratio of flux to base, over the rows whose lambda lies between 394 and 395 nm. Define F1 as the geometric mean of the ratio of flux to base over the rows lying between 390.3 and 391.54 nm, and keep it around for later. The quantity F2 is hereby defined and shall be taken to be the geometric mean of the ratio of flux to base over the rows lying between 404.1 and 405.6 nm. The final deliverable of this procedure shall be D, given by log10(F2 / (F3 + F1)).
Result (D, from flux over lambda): -0.27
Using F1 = 1.02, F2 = 1.00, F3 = 0.85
